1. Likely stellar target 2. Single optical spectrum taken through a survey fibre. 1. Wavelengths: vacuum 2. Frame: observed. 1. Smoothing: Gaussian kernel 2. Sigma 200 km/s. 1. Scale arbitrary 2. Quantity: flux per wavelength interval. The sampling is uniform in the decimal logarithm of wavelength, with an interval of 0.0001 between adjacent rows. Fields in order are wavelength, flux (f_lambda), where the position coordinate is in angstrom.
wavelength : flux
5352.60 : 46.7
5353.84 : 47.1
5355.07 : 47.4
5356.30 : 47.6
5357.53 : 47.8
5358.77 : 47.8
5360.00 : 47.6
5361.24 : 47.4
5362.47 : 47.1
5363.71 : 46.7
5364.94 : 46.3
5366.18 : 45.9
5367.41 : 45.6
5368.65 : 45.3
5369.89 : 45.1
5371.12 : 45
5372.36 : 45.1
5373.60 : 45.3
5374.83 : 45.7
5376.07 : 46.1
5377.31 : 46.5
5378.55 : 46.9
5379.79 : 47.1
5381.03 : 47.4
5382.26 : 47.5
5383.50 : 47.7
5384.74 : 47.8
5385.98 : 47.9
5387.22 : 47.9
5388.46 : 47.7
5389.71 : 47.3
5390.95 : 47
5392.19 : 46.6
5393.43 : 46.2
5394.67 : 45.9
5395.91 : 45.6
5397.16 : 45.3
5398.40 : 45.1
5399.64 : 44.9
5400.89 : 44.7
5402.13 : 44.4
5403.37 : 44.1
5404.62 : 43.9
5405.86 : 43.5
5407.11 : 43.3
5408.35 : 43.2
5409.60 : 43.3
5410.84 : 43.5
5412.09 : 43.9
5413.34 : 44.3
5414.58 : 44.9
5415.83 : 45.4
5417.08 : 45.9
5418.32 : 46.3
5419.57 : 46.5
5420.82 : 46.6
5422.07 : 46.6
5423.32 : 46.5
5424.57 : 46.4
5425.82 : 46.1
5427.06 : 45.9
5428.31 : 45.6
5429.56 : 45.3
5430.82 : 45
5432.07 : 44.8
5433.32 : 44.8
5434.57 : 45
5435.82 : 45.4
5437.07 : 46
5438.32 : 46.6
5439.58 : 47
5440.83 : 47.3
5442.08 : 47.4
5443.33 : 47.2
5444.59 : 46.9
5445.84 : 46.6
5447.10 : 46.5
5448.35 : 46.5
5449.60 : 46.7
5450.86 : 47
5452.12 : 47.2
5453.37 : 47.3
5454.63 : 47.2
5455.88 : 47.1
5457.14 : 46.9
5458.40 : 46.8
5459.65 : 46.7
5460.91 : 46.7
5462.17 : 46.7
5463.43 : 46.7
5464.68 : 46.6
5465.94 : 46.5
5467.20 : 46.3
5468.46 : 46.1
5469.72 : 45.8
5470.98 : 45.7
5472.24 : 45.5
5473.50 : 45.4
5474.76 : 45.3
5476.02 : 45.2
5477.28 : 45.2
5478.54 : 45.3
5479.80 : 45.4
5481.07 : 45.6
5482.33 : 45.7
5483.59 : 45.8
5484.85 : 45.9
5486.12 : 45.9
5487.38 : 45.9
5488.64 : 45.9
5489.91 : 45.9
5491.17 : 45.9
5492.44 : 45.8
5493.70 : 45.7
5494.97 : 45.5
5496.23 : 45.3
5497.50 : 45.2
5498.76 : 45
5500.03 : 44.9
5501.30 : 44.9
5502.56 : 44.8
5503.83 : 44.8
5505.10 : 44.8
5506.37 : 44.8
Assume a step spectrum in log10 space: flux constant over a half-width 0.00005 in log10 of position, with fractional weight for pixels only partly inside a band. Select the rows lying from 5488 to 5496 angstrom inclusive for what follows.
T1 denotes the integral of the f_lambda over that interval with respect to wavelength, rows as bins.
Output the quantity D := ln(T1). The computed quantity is 5.90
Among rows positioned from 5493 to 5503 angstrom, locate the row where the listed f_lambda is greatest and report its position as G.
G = 5493.70 angstrom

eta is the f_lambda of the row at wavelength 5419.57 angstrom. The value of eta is 46.5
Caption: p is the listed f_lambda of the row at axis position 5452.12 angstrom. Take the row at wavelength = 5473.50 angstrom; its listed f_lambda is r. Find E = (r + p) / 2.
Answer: 46.3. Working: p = 47.2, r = 45.4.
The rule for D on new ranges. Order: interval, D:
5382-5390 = 5.94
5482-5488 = 5.62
